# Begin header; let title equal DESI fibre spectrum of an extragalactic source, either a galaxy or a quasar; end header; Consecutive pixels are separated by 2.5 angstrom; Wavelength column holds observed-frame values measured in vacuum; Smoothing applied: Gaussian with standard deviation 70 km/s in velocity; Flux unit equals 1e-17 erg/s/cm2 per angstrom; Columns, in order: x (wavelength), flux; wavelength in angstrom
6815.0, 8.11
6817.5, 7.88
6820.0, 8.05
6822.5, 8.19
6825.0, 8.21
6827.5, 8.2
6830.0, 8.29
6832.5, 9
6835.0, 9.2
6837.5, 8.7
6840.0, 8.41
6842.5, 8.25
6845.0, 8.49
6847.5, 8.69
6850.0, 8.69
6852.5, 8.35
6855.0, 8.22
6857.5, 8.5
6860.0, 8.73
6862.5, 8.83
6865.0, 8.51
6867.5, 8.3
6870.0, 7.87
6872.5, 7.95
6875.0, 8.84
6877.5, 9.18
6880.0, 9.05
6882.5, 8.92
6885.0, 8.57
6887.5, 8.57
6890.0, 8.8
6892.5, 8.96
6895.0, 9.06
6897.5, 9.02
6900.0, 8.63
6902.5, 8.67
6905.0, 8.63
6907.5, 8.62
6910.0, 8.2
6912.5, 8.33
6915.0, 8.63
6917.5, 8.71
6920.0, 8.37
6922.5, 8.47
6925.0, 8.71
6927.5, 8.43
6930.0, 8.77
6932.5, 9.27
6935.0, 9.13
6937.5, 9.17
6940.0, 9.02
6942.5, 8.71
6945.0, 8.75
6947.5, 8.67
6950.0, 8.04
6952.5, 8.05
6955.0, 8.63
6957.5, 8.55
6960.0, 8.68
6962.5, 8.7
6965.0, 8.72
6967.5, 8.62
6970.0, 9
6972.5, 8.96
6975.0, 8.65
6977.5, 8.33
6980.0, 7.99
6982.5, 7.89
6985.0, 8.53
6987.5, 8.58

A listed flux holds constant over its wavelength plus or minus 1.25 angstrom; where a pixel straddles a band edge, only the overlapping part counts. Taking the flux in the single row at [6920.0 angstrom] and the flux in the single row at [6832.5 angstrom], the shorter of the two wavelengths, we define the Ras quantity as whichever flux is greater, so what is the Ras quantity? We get 9.0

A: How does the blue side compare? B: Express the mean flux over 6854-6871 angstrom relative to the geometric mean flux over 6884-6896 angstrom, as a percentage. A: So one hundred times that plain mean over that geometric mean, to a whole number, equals 96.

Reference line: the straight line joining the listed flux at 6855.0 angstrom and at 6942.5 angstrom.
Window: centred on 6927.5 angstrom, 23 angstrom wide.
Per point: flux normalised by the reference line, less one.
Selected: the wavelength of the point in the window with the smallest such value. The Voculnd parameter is 6920.0 angstrom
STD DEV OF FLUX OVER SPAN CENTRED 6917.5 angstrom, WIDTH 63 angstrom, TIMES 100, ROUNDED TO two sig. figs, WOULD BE 27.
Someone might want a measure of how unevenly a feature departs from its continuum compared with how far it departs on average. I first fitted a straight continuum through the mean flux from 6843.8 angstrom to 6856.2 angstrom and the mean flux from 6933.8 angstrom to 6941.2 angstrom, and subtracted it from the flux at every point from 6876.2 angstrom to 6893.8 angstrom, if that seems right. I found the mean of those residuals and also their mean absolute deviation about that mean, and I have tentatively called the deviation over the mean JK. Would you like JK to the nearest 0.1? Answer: 1.6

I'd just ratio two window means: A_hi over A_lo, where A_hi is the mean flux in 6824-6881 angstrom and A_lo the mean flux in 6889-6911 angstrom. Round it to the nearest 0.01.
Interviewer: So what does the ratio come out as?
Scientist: 0.98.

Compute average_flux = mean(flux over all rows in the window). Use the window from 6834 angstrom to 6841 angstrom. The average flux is 8.77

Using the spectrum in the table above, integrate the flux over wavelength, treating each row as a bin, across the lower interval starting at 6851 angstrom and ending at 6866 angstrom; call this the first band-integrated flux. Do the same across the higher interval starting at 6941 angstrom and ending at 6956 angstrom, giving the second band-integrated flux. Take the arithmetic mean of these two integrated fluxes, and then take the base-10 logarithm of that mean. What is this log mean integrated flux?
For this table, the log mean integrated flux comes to 2.11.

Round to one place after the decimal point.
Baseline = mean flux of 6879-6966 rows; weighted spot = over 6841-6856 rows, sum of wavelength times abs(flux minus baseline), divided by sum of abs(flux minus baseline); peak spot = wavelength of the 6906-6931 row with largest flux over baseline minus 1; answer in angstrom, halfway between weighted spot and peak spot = 6889.6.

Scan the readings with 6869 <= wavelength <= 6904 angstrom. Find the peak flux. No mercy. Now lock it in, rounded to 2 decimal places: 9.18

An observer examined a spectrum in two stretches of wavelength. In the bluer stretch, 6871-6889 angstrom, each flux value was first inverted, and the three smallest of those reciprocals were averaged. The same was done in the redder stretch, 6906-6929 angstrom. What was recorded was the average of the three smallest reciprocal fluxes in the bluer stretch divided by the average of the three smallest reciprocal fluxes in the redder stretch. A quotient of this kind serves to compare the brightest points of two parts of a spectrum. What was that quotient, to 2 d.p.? 0.96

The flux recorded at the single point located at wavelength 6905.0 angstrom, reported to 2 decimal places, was 8.63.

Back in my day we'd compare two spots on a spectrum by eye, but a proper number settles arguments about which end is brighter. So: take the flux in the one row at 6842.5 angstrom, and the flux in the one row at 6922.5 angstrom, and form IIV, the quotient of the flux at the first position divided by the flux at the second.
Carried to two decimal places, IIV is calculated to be 0.97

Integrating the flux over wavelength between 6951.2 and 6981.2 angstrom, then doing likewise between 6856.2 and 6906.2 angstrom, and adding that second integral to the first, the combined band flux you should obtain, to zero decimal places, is 691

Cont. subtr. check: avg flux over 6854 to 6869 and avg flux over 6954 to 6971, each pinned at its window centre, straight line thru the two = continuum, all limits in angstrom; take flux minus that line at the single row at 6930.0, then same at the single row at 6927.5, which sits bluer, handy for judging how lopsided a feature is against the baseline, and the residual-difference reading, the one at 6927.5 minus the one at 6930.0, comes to -0.3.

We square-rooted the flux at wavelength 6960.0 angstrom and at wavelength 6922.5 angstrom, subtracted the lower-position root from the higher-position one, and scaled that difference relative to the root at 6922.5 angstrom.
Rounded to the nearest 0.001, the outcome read 0.012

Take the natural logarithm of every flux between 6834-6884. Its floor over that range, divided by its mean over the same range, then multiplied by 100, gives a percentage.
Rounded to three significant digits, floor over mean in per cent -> 96.0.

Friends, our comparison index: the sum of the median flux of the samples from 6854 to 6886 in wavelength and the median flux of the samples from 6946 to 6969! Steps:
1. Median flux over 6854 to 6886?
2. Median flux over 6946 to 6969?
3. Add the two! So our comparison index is 17.2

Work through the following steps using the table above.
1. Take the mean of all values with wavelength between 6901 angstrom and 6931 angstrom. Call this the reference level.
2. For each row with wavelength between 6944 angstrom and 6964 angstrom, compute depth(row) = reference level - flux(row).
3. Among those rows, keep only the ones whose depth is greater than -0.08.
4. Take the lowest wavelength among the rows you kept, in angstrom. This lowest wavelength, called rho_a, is 6950.0 angstrom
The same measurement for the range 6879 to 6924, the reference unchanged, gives 6885.0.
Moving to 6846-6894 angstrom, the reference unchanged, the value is 6852.5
